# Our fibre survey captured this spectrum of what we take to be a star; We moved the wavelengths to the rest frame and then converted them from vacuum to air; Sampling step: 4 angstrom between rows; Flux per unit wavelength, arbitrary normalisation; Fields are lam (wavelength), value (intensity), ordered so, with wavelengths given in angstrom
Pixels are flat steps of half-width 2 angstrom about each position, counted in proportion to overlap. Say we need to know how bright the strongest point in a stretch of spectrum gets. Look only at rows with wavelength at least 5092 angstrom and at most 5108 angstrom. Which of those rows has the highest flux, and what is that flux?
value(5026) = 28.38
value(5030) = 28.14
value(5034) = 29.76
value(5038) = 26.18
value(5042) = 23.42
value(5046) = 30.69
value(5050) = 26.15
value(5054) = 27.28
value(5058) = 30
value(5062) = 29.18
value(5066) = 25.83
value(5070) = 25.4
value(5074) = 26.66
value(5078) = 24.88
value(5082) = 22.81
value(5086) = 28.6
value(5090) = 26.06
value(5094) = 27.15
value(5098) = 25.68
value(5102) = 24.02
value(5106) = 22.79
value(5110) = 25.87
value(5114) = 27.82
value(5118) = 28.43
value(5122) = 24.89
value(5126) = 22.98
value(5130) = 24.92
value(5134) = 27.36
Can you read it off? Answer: 27.15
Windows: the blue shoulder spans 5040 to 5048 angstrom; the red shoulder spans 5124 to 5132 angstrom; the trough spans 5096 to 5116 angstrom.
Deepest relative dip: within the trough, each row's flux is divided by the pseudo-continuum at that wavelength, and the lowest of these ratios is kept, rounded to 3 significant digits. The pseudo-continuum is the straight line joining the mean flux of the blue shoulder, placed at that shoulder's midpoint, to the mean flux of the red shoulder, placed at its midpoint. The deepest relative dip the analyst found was 0.920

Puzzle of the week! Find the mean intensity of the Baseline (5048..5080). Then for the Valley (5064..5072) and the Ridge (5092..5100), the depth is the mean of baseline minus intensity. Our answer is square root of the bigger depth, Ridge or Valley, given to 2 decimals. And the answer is 1.14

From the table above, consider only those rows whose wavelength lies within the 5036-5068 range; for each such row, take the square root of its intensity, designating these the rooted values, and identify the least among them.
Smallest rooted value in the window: 4.84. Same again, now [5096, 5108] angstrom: 4.77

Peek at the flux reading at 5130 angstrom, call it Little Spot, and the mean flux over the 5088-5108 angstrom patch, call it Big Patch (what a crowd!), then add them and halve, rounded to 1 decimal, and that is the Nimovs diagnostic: 25.0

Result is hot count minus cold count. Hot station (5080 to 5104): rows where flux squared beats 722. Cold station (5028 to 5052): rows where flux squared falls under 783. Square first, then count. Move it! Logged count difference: -1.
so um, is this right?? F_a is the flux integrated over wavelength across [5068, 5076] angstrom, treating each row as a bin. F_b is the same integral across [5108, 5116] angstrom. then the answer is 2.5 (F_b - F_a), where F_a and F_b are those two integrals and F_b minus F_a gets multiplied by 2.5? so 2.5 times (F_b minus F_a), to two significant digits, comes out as 16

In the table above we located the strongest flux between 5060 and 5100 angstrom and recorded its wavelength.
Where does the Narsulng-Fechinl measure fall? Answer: 5062 angstrom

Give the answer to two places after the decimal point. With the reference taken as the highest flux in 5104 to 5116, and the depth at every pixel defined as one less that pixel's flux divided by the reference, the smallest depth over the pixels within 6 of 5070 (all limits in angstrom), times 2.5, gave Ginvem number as 0.10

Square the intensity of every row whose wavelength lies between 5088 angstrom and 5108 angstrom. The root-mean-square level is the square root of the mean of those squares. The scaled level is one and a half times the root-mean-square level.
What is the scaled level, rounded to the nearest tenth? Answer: 37.8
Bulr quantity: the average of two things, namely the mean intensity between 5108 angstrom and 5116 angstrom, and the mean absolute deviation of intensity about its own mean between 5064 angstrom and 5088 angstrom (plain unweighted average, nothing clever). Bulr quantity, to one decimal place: 14.1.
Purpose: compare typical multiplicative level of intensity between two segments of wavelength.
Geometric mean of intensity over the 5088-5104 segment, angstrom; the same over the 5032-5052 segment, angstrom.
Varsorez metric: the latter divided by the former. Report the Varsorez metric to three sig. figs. 1.05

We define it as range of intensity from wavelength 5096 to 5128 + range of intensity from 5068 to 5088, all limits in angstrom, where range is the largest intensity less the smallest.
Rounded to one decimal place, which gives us 11.4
